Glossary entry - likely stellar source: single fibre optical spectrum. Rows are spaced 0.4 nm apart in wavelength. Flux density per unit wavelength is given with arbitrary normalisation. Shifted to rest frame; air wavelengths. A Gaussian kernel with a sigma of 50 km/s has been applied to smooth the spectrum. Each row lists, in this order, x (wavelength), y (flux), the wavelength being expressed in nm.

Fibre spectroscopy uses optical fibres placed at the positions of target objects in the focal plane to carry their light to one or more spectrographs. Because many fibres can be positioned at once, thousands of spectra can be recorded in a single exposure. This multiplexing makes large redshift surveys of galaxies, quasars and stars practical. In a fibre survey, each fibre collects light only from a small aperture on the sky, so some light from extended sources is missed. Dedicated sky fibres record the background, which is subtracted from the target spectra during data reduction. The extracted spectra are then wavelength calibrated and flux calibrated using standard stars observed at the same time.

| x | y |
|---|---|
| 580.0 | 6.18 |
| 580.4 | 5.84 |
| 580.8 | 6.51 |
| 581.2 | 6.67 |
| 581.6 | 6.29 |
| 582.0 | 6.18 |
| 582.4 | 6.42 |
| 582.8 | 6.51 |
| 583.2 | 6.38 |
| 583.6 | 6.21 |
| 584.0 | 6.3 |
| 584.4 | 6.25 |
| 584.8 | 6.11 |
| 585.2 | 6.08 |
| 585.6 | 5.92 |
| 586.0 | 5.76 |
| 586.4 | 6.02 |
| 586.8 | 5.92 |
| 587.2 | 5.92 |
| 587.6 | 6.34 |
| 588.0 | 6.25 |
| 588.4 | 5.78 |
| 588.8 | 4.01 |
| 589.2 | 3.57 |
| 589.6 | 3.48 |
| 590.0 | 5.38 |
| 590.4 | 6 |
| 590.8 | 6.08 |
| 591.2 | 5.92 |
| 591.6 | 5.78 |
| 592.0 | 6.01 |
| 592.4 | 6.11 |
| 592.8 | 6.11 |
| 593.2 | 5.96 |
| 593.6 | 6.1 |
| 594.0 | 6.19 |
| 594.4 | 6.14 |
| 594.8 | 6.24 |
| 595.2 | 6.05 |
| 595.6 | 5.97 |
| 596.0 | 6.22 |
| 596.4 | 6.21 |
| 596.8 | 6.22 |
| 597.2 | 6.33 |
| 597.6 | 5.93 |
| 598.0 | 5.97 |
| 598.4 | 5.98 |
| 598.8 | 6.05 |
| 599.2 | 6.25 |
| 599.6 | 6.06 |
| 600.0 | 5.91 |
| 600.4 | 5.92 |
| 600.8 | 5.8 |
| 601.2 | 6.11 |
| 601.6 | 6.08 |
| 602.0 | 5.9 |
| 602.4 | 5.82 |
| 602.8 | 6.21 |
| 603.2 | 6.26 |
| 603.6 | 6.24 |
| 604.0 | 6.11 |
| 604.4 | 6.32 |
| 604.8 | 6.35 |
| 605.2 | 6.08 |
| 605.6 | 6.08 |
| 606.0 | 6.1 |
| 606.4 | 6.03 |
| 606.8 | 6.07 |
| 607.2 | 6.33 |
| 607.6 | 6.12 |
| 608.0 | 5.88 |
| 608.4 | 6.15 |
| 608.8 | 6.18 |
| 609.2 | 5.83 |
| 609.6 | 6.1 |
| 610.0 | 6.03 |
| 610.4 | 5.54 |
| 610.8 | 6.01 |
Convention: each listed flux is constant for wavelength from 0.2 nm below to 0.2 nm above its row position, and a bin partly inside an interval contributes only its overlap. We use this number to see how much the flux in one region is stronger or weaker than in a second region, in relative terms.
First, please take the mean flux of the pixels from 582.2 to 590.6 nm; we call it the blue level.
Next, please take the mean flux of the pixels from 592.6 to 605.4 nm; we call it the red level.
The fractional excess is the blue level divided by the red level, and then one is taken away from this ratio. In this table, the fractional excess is -0.06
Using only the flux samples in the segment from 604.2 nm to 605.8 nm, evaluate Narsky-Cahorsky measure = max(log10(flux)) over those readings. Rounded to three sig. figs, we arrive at 0.803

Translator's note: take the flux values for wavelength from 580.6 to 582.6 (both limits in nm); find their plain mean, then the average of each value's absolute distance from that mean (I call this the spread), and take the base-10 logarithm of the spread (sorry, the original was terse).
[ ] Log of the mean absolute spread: -0.84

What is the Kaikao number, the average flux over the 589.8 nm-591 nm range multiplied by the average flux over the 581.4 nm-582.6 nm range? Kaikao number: 36.6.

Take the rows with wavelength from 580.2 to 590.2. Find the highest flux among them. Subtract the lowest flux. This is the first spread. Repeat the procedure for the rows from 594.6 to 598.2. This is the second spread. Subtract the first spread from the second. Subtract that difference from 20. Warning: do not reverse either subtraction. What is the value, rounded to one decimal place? 22.8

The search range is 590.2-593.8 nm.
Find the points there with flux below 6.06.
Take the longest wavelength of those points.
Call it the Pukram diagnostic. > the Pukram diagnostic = 593.2 nm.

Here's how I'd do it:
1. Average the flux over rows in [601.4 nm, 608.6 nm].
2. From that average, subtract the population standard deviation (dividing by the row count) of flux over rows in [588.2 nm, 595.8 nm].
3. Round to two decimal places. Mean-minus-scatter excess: 5.25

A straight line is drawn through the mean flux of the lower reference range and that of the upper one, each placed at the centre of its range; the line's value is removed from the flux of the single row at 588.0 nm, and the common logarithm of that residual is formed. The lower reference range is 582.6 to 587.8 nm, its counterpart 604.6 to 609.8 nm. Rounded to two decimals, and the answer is -0.91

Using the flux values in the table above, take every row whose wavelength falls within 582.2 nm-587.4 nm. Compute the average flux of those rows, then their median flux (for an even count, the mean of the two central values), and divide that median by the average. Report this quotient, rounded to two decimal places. 1.00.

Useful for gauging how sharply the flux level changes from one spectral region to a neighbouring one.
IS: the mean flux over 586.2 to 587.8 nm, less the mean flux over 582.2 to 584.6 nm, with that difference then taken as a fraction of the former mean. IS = -0.049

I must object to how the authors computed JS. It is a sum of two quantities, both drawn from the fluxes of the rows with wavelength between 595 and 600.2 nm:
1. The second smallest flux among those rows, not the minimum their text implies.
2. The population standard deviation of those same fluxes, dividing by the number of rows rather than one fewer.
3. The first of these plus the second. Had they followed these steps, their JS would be 6.1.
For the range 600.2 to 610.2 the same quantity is 6.0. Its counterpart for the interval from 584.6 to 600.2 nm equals 4.2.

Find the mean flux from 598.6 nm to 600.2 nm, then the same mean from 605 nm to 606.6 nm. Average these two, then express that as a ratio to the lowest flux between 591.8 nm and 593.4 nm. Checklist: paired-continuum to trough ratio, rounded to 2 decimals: 1.02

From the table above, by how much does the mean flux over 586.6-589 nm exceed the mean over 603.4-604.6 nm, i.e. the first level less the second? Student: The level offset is -0.52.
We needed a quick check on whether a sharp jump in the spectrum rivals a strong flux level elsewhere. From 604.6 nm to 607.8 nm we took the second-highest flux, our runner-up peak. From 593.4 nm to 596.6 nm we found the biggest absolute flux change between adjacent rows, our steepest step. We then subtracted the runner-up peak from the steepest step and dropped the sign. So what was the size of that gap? 6.1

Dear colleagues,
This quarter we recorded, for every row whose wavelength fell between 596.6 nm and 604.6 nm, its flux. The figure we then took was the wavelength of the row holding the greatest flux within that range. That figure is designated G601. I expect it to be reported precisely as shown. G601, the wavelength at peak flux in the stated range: 597.2 nm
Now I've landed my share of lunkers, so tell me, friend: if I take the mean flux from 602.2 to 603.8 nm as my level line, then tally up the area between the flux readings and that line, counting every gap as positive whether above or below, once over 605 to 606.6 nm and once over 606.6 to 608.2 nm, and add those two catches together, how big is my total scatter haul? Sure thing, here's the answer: 0.31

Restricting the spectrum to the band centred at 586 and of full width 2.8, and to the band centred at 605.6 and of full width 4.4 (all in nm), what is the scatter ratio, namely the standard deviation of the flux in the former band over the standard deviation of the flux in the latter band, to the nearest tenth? 1.0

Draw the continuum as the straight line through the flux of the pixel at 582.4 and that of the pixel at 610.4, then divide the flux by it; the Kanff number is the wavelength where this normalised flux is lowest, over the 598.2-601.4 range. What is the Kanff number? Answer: 600.8 nm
